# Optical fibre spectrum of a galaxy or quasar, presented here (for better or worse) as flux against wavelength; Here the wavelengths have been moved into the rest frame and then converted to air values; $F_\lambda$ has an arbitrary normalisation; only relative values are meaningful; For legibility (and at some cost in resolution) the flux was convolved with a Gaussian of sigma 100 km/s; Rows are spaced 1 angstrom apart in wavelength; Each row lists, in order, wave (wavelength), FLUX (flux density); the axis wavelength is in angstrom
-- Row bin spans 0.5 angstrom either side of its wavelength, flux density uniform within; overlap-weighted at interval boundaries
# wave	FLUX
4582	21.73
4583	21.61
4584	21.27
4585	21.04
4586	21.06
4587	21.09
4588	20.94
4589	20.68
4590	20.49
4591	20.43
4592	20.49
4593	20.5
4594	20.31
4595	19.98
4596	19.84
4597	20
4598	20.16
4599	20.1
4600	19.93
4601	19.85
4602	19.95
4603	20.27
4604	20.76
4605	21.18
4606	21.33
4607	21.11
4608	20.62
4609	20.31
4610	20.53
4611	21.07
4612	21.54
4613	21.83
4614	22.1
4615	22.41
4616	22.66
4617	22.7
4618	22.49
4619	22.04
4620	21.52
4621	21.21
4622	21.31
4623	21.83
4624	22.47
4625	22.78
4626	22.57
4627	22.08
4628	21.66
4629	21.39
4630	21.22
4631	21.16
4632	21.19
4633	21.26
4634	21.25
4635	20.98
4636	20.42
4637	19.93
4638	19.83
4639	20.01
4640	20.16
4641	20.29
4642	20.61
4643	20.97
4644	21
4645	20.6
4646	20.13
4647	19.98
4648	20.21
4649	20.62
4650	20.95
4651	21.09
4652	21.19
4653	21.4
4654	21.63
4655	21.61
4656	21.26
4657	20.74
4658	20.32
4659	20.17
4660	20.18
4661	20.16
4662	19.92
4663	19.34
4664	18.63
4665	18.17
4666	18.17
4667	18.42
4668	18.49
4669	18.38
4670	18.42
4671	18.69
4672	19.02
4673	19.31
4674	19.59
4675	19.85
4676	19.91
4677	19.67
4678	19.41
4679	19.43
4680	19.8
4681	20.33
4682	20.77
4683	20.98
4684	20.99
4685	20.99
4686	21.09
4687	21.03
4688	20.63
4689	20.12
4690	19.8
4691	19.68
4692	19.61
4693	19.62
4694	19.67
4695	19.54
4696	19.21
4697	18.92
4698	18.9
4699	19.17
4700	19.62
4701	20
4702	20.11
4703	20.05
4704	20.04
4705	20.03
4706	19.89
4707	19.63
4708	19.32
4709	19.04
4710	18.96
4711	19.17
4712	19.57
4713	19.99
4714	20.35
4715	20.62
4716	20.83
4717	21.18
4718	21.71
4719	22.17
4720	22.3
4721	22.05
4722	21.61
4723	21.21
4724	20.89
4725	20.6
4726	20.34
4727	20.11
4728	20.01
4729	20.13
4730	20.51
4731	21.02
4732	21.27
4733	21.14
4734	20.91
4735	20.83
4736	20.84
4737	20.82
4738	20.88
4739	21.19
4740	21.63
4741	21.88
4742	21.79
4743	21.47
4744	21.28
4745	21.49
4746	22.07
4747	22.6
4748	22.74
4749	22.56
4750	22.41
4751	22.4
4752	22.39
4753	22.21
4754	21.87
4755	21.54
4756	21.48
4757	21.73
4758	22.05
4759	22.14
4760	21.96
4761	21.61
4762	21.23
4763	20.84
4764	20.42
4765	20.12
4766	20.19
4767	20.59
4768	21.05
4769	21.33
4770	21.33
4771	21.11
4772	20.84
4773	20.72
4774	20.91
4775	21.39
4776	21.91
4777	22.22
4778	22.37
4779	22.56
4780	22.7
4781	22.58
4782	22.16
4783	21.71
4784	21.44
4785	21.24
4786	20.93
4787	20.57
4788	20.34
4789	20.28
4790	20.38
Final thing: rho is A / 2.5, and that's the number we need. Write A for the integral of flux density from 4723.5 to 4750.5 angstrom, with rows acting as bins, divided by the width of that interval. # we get 8.49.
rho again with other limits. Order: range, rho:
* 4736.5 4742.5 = 8.55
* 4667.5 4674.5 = 7.54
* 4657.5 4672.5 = 7.64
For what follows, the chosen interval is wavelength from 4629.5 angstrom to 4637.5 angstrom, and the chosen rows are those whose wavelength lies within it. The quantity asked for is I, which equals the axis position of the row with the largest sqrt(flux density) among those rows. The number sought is 4633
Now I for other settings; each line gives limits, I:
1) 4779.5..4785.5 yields 4780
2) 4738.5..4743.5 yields 4741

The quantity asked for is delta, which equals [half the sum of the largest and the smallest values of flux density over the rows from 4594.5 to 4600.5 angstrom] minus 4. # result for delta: 16.0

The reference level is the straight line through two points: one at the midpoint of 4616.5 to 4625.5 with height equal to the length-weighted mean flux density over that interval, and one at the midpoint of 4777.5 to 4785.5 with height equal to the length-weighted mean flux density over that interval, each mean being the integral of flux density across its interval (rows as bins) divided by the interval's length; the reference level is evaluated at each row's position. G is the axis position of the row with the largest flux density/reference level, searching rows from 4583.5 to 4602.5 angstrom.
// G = 4584 angstrom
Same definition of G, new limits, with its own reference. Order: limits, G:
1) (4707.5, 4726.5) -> 4720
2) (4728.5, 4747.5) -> 4747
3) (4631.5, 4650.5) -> 4633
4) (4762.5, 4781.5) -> 4780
